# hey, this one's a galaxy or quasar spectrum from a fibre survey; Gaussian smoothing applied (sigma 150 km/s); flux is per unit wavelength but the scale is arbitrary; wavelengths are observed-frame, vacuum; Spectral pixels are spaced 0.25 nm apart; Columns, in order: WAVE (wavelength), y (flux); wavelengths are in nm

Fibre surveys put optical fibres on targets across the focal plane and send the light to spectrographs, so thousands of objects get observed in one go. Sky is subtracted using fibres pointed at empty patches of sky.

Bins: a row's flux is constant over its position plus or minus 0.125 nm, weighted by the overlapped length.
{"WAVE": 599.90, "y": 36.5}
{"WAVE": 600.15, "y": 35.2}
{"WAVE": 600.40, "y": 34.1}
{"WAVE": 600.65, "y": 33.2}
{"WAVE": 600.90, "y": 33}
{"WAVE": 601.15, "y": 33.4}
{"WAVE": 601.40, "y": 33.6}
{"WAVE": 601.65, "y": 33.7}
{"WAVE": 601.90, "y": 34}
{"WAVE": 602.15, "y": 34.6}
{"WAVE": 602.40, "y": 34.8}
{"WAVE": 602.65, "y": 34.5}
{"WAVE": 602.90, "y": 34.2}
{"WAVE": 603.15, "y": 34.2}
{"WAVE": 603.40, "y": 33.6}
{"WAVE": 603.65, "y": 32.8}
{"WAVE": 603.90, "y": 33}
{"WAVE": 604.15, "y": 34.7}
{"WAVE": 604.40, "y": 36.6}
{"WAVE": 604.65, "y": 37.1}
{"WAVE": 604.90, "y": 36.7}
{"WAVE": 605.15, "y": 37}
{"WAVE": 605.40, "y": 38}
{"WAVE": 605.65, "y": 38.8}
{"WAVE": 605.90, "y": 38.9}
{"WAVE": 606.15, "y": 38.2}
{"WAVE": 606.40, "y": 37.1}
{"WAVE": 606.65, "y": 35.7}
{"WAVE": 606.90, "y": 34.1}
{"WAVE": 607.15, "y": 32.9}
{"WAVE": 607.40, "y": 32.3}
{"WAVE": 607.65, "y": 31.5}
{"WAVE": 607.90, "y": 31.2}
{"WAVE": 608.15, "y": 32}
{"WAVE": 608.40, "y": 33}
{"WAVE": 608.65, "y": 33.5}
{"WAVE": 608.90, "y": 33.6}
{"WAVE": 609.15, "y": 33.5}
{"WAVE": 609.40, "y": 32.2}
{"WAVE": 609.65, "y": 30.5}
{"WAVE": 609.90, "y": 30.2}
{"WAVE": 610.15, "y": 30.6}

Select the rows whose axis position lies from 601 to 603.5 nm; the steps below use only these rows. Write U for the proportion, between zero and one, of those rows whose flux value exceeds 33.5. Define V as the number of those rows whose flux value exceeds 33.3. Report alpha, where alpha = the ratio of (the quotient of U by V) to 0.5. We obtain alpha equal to 0.180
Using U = 0.9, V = 10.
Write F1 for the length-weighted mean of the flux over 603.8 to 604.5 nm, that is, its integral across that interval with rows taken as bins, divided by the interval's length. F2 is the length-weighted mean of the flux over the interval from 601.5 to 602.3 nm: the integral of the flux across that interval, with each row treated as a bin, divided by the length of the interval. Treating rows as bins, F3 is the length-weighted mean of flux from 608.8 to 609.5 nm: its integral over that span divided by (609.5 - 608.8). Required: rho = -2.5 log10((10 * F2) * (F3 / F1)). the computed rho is -6.28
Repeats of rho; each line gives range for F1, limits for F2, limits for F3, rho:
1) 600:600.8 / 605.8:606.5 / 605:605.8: -6.56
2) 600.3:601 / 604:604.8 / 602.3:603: -6.43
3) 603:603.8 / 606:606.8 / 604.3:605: -6.52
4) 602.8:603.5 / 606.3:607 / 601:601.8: -6.37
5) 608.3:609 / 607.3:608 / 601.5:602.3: -6.27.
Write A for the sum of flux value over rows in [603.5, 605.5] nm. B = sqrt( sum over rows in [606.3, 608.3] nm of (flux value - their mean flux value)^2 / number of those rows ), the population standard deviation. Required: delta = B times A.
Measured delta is 566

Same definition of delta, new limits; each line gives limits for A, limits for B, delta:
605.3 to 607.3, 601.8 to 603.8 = 176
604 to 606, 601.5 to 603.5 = 118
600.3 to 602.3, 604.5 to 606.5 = 217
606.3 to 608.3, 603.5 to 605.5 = 494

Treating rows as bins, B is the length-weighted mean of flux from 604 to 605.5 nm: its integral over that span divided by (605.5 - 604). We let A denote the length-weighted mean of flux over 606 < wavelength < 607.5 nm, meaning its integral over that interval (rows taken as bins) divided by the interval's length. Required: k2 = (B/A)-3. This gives -1.96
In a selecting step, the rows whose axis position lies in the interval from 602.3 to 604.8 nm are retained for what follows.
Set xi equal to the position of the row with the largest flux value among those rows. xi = 604.65 nm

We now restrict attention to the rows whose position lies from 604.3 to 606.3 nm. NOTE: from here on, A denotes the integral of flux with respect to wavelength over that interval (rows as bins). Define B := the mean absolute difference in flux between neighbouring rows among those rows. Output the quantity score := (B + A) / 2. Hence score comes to 37.9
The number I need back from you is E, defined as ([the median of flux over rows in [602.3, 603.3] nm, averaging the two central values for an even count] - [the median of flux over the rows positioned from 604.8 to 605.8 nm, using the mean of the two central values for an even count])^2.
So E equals 10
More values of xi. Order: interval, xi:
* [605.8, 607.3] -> 605.90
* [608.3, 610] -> 608.90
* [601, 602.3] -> 602.15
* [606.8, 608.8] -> 606.90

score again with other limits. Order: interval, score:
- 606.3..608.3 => 33.8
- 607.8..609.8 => 32.8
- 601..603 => 34.2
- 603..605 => 35.2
